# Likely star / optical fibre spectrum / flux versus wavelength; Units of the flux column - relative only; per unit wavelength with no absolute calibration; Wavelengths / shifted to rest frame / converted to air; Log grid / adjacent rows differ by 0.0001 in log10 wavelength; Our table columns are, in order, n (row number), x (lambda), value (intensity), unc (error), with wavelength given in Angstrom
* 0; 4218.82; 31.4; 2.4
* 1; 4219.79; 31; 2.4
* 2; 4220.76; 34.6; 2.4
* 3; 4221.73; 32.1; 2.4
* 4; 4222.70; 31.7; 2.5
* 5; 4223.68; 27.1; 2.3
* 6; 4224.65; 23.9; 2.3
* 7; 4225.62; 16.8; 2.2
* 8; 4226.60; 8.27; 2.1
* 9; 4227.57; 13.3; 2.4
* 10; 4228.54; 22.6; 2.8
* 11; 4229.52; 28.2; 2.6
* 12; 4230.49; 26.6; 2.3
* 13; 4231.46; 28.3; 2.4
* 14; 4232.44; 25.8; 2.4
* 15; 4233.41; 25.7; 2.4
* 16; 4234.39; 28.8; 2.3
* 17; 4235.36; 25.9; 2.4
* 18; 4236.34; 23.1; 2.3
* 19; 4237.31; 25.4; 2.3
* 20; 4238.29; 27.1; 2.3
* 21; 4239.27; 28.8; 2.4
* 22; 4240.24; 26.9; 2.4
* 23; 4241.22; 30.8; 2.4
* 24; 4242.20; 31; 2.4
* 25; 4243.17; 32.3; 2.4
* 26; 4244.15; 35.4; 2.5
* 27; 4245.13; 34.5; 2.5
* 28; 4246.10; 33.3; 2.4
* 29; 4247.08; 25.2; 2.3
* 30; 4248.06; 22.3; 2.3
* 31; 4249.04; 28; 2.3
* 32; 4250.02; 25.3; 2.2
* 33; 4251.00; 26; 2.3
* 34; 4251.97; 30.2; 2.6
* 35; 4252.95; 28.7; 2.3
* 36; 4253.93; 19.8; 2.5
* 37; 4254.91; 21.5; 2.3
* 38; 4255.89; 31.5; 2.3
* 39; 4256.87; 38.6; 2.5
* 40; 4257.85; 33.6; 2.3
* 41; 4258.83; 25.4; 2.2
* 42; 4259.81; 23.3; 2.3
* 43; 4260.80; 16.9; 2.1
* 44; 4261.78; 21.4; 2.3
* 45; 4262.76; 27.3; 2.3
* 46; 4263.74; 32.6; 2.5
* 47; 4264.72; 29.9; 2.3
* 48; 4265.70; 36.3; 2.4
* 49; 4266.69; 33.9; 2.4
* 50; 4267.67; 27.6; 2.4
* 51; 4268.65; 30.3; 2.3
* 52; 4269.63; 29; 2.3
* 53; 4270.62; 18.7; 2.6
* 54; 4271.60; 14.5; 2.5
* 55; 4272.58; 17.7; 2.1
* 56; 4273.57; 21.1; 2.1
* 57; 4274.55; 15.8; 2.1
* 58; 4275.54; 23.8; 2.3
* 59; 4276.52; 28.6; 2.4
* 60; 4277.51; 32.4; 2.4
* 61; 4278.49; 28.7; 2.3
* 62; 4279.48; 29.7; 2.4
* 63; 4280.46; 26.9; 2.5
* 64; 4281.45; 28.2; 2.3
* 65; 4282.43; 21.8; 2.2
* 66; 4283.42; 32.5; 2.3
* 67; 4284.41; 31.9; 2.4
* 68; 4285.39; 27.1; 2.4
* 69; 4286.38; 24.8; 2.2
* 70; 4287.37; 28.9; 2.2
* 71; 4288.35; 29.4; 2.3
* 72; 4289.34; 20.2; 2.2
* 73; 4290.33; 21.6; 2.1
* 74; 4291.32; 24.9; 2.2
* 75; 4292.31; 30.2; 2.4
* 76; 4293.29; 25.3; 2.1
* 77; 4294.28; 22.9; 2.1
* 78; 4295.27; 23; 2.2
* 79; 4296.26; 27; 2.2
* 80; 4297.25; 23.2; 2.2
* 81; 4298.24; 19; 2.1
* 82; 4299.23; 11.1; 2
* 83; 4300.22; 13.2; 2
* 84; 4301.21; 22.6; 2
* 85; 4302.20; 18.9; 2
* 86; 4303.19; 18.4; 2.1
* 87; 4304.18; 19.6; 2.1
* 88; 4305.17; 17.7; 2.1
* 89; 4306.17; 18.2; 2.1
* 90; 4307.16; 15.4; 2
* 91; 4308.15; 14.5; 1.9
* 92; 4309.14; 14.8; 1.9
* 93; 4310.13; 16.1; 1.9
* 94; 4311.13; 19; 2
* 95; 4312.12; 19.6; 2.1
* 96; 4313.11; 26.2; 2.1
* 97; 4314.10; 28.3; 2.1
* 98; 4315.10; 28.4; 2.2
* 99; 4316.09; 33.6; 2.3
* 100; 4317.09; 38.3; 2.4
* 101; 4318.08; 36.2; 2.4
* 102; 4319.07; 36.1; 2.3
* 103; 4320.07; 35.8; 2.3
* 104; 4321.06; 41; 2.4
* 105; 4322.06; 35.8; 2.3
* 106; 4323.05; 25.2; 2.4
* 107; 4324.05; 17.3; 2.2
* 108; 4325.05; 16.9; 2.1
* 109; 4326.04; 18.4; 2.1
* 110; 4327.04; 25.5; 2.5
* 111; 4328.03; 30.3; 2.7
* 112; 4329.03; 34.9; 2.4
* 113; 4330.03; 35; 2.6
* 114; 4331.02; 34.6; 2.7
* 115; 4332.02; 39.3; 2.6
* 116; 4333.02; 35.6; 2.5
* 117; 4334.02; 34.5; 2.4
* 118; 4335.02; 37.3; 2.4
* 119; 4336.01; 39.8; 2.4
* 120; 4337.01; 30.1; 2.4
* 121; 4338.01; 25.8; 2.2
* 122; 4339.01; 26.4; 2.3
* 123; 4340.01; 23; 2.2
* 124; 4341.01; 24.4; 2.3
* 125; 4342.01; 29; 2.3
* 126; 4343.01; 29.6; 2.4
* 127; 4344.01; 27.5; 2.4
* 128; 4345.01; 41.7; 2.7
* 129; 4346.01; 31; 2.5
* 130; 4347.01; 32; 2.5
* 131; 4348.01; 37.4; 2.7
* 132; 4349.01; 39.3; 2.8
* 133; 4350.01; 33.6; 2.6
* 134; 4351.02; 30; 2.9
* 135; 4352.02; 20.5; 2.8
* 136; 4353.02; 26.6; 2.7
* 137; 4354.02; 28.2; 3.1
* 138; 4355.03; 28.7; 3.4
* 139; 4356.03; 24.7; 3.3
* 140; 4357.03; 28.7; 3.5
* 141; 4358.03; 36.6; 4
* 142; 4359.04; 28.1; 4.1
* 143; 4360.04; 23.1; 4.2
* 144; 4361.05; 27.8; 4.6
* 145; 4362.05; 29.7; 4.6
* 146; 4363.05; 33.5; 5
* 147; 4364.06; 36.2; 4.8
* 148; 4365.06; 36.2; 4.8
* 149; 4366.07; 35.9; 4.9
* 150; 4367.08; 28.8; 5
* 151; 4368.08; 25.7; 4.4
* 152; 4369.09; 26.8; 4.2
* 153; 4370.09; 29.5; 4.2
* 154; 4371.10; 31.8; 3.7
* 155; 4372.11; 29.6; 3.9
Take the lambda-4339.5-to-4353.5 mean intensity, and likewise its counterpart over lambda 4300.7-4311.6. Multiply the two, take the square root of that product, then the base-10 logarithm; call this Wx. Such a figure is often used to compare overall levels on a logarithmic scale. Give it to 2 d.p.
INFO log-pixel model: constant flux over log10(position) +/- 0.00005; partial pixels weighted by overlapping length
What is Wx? 1.37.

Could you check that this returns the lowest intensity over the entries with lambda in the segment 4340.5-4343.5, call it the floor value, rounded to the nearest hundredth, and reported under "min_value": 24.40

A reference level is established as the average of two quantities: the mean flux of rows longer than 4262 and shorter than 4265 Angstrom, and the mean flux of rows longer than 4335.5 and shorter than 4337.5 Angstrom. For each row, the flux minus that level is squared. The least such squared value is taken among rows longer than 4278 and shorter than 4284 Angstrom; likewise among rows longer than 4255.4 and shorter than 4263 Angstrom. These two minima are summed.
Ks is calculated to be 1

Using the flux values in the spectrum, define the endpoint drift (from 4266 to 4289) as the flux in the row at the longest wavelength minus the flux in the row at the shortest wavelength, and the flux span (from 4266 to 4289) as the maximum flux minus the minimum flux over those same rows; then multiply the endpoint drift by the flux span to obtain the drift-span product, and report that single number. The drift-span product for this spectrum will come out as -87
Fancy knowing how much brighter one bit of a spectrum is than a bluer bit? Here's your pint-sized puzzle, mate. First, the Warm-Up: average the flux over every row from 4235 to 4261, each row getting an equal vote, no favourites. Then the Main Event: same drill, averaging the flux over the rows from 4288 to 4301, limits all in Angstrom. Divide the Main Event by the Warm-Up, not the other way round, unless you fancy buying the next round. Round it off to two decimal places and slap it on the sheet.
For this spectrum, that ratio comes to 0.80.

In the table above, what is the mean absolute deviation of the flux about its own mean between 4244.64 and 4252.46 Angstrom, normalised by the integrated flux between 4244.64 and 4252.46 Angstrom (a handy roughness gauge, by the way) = 0.016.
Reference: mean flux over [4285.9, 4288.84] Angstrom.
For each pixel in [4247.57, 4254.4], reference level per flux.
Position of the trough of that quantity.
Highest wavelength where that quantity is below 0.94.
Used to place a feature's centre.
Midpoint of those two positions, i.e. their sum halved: 4252.0 Angstrom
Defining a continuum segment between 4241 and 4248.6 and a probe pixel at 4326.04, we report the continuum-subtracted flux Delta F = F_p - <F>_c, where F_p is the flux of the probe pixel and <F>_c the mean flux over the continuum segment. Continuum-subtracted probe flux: -12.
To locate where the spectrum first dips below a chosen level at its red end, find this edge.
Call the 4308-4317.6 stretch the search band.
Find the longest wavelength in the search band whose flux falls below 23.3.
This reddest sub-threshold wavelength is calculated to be 4312.12 Angstrom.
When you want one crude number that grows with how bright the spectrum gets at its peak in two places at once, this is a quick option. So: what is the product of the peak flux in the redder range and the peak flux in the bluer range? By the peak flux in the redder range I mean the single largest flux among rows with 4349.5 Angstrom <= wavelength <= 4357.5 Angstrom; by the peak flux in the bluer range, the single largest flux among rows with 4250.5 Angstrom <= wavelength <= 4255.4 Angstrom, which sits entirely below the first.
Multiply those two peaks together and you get 1015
